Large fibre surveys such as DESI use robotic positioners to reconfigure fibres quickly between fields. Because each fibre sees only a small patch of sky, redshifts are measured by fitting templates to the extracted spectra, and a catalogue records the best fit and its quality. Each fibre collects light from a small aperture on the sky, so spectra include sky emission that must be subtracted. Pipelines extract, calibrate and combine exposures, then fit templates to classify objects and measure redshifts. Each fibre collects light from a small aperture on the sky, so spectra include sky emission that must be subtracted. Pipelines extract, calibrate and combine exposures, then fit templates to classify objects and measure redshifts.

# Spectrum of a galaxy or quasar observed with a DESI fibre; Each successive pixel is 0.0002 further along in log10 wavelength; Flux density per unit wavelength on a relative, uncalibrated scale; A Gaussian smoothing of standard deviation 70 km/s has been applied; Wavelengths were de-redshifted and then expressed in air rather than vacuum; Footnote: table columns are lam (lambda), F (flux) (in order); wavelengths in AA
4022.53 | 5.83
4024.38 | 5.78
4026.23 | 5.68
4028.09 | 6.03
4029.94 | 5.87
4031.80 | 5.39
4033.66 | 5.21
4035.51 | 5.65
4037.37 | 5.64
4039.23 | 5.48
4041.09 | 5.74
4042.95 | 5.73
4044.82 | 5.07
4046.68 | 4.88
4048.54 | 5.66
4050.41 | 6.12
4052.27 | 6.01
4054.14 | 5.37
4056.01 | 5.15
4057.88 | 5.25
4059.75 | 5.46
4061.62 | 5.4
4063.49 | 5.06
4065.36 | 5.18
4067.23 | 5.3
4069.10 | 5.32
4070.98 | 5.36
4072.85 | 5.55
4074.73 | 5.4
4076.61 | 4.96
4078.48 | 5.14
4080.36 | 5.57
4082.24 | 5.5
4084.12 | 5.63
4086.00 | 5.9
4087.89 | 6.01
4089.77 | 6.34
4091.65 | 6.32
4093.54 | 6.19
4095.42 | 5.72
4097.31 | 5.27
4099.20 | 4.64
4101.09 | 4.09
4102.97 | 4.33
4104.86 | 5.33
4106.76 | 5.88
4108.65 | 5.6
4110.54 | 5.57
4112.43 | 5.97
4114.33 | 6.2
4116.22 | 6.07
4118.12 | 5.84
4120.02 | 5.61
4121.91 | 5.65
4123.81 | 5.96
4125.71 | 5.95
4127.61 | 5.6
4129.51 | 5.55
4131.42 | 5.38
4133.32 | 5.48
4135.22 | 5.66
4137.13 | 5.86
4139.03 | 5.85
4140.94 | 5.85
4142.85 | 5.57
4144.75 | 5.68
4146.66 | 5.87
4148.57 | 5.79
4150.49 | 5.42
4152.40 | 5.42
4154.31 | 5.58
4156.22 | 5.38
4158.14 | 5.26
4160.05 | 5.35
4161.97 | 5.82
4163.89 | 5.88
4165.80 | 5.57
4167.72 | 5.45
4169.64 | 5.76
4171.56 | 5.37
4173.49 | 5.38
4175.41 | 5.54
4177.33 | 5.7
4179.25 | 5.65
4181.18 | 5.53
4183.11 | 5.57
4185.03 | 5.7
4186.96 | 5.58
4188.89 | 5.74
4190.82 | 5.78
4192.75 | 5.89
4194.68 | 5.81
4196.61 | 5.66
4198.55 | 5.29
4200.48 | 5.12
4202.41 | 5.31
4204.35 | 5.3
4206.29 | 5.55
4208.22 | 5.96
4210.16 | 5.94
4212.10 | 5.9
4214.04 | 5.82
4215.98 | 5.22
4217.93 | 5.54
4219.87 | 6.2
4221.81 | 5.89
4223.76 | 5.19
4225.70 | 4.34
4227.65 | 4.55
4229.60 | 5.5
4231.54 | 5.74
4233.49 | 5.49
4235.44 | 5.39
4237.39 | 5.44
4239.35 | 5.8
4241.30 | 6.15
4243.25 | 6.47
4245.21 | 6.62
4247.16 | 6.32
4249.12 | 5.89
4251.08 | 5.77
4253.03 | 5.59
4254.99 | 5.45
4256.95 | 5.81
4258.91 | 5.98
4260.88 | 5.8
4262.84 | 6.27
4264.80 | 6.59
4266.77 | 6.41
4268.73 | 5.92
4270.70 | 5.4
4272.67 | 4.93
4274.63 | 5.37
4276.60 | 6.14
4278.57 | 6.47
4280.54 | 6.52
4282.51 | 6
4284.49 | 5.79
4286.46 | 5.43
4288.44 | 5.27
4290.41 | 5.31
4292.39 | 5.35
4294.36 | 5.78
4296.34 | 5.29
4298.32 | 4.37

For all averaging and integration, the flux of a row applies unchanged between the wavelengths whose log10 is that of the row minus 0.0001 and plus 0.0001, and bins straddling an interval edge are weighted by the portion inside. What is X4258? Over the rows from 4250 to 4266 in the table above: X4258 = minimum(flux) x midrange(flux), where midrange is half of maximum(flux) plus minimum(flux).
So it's 32.8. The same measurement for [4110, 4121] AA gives 32.8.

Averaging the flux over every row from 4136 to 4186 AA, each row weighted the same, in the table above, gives 5.61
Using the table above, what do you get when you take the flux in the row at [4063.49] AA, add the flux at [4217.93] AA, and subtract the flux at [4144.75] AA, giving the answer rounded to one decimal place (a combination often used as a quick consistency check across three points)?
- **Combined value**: 4.9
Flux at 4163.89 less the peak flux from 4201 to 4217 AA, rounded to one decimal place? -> -0.1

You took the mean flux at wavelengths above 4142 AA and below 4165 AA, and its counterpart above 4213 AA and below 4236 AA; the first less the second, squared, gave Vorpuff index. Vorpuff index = 0.032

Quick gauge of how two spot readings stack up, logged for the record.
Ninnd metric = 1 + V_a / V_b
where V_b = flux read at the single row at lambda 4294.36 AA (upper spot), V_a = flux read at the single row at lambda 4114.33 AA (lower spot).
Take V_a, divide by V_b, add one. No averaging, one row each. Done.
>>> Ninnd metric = 2.07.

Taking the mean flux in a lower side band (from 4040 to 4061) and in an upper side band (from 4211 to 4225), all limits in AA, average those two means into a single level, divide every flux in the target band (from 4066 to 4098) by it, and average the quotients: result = 1.01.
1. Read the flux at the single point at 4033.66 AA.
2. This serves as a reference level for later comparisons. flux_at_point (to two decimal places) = 5.21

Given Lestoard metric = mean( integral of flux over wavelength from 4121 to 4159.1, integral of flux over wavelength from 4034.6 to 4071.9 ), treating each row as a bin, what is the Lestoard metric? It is 209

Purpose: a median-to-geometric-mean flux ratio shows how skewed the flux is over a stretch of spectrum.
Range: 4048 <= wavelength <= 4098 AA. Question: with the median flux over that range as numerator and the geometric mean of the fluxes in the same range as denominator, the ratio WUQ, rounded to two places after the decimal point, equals 0.98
